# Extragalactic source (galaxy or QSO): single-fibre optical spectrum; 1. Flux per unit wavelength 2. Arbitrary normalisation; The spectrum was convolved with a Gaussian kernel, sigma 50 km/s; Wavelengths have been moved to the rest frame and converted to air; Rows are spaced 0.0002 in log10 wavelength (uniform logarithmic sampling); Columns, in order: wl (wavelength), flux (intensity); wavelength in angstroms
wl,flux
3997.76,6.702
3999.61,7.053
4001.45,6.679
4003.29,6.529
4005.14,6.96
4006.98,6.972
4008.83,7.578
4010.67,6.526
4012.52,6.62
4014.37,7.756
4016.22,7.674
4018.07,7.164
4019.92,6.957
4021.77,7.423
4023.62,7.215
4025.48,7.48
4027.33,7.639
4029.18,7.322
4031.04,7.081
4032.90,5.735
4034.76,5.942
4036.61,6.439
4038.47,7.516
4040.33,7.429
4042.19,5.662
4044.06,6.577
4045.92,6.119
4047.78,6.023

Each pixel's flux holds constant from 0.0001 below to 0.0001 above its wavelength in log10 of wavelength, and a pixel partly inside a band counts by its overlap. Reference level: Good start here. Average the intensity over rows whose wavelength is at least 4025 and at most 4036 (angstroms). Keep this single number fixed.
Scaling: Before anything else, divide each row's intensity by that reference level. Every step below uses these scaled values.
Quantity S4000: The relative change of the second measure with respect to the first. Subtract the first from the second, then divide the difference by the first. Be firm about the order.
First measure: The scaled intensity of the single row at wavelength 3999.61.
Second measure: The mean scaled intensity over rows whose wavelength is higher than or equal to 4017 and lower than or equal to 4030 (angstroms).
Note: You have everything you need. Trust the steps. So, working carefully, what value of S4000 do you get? 0.04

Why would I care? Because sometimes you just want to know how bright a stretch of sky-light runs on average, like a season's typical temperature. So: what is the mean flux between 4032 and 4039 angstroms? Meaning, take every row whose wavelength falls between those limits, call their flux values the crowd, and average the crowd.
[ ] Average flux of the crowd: 6.4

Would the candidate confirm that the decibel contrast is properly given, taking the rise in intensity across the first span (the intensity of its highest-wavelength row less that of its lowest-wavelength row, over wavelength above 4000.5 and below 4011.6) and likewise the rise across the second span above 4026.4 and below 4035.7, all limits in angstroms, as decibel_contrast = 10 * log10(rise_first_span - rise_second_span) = 2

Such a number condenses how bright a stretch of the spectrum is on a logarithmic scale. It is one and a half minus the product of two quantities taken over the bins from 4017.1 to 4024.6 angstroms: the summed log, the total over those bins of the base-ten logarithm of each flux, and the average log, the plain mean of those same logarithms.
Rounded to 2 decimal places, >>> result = -1.44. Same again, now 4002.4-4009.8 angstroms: -1.36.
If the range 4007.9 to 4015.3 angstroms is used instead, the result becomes -1.40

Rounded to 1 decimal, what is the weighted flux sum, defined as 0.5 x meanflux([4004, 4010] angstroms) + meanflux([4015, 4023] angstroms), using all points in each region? 10.9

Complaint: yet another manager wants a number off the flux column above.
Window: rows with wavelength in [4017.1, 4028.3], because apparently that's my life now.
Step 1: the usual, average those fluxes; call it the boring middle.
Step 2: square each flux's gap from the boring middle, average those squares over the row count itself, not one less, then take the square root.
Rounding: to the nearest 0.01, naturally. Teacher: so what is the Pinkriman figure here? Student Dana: 0.23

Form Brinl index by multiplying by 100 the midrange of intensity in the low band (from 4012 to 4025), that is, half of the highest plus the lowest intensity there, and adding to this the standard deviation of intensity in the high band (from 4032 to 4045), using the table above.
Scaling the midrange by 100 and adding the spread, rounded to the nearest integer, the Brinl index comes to 720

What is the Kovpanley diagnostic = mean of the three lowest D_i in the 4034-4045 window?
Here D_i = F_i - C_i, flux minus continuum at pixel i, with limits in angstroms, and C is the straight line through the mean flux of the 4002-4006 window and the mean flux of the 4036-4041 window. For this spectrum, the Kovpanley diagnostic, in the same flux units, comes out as -1.1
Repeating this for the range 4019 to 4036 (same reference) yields -0.8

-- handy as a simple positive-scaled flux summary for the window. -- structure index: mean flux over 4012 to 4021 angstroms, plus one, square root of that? 2.87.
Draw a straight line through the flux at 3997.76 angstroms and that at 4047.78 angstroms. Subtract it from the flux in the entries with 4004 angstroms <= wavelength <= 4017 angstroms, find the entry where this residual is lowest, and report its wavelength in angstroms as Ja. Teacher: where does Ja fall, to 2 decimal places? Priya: 4010.67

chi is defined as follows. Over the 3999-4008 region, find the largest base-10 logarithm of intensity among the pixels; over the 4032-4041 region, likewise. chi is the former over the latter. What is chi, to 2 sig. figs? 0.97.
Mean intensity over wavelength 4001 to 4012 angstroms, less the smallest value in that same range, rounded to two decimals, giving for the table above 0.35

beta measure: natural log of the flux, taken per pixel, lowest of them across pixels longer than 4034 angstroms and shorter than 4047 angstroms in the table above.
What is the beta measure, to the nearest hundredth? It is 1.73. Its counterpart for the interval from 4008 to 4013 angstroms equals 1.88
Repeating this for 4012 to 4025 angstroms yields 1.89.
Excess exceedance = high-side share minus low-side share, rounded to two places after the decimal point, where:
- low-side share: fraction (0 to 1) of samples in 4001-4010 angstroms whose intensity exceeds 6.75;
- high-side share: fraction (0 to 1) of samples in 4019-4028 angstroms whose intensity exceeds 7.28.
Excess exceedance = 0.00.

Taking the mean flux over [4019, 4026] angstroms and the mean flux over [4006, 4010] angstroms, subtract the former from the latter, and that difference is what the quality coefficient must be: 0.0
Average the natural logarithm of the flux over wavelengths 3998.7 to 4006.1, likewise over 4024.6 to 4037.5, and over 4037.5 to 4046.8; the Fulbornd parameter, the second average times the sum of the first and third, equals 7.28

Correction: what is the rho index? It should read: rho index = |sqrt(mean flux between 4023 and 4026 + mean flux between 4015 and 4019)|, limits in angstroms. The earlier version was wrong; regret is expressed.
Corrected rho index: 3.84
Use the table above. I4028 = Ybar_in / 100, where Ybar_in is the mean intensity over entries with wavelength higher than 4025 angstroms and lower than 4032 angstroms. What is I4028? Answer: 0.074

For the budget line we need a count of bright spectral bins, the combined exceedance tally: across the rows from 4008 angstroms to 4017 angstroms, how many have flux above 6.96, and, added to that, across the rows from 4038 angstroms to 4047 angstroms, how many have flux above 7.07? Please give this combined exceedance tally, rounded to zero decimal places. 5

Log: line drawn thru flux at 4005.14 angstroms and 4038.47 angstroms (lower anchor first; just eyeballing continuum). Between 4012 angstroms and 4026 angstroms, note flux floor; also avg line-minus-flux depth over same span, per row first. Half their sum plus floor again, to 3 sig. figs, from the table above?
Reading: 9.88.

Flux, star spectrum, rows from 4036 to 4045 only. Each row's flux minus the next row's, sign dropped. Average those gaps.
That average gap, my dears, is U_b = 1.0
